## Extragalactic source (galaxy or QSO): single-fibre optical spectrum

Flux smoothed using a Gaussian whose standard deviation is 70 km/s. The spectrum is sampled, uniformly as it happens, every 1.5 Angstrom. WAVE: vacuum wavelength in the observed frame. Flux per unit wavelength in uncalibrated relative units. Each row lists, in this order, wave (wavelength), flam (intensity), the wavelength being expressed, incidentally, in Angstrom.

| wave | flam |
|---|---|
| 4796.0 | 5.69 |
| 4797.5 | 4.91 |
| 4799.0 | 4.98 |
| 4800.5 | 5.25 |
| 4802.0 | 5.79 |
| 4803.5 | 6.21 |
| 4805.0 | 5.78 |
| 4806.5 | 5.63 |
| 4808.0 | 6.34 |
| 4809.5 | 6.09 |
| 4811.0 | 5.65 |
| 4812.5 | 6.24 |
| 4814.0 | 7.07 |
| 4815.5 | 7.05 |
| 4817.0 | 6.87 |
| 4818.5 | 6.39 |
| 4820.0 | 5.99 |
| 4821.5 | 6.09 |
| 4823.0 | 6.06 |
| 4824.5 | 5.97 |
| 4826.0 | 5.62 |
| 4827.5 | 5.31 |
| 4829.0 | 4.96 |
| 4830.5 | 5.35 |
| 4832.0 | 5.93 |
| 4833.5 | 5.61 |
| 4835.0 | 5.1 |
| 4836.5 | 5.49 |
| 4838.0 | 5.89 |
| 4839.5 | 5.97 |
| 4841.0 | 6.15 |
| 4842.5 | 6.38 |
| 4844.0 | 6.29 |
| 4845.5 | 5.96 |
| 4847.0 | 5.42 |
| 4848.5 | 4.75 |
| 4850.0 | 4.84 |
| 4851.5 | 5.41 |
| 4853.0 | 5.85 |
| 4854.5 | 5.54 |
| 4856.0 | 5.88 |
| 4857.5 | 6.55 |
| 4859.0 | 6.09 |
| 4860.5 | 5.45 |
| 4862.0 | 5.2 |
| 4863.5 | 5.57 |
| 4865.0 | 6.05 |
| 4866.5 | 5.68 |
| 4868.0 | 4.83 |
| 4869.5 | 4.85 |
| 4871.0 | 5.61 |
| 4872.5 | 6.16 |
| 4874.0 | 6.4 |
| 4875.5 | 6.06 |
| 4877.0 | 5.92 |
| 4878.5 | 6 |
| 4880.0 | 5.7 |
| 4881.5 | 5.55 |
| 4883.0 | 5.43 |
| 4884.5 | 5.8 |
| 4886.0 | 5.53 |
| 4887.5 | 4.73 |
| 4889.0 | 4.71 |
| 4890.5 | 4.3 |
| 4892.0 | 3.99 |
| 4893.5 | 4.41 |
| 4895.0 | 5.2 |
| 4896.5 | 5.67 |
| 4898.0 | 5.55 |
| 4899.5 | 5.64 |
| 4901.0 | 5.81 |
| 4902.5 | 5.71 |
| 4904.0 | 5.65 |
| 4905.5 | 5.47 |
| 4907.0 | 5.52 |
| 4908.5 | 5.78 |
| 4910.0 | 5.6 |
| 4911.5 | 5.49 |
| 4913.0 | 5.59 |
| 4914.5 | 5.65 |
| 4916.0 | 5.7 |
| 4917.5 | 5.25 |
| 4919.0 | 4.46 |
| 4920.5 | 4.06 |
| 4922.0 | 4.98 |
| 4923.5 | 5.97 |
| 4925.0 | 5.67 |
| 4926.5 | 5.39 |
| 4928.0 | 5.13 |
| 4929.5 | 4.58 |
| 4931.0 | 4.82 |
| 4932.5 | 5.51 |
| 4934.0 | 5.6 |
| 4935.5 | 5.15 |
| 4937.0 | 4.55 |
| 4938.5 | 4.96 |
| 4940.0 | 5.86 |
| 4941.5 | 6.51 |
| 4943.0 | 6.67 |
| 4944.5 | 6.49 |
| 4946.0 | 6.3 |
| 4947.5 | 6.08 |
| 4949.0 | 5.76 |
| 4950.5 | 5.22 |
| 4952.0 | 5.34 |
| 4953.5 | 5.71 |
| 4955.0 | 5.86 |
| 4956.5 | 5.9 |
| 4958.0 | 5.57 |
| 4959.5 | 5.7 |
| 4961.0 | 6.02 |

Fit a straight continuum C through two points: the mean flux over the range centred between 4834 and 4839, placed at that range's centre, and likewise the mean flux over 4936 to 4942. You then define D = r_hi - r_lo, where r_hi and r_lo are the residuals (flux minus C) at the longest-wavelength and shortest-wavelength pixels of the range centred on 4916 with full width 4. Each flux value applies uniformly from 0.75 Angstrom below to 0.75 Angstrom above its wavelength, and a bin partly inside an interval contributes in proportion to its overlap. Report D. -0.40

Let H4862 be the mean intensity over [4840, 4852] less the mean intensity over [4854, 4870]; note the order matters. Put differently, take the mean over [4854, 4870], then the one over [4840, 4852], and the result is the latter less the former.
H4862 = 0.04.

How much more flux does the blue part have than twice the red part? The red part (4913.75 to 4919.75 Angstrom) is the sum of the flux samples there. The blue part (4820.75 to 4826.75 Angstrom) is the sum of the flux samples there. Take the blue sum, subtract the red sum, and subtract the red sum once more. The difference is -18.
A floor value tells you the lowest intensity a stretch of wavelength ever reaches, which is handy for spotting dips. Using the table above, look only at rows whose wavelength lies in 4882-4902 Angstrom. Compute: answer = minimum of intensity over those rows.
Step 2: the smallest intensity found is 3.99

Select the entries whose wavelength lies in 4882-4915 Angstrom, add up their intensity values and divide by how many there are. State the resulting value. 5.33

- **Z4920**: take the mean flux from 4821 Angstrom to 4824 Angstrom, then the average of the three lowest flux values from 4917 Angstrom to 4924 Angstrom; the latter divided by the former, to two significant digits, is 0.74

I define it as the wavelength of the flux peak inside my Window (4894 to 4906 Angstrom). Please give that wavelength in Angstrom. 4901.0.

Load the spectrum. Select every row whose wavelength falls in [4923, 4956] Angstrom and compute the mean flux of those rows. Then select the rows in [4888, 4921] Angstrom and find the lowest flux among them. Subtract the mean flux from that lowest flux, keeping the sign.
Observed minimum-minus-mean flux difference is -1.6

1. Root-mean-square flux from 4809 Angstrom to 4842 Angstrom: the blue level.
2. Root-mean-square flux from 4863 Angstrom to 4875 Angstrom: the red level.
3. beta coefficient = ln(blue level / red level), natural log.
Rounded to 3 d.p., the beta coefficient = 0.052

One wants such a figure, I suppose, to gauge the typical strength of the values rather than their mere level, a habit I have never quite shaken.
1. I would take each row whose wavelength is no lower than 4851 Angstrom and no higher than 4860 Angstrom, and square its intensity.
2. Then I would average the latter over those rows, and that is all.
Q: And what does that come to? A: 34.8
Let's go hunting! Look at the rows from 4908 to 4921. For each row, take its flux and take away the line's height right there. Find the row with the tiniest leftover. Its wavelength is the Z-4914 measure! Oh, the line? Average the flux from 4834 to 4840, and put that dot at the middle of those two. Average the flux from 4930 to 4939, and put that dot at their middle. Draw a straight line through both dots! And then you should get 4920.5 Angstrom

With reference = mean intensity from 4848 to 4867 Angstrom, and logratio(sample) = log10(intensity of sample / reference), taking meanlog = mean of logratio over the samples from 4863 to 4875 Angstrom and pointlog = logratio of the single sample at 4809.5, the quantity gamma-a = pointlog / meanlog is 36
